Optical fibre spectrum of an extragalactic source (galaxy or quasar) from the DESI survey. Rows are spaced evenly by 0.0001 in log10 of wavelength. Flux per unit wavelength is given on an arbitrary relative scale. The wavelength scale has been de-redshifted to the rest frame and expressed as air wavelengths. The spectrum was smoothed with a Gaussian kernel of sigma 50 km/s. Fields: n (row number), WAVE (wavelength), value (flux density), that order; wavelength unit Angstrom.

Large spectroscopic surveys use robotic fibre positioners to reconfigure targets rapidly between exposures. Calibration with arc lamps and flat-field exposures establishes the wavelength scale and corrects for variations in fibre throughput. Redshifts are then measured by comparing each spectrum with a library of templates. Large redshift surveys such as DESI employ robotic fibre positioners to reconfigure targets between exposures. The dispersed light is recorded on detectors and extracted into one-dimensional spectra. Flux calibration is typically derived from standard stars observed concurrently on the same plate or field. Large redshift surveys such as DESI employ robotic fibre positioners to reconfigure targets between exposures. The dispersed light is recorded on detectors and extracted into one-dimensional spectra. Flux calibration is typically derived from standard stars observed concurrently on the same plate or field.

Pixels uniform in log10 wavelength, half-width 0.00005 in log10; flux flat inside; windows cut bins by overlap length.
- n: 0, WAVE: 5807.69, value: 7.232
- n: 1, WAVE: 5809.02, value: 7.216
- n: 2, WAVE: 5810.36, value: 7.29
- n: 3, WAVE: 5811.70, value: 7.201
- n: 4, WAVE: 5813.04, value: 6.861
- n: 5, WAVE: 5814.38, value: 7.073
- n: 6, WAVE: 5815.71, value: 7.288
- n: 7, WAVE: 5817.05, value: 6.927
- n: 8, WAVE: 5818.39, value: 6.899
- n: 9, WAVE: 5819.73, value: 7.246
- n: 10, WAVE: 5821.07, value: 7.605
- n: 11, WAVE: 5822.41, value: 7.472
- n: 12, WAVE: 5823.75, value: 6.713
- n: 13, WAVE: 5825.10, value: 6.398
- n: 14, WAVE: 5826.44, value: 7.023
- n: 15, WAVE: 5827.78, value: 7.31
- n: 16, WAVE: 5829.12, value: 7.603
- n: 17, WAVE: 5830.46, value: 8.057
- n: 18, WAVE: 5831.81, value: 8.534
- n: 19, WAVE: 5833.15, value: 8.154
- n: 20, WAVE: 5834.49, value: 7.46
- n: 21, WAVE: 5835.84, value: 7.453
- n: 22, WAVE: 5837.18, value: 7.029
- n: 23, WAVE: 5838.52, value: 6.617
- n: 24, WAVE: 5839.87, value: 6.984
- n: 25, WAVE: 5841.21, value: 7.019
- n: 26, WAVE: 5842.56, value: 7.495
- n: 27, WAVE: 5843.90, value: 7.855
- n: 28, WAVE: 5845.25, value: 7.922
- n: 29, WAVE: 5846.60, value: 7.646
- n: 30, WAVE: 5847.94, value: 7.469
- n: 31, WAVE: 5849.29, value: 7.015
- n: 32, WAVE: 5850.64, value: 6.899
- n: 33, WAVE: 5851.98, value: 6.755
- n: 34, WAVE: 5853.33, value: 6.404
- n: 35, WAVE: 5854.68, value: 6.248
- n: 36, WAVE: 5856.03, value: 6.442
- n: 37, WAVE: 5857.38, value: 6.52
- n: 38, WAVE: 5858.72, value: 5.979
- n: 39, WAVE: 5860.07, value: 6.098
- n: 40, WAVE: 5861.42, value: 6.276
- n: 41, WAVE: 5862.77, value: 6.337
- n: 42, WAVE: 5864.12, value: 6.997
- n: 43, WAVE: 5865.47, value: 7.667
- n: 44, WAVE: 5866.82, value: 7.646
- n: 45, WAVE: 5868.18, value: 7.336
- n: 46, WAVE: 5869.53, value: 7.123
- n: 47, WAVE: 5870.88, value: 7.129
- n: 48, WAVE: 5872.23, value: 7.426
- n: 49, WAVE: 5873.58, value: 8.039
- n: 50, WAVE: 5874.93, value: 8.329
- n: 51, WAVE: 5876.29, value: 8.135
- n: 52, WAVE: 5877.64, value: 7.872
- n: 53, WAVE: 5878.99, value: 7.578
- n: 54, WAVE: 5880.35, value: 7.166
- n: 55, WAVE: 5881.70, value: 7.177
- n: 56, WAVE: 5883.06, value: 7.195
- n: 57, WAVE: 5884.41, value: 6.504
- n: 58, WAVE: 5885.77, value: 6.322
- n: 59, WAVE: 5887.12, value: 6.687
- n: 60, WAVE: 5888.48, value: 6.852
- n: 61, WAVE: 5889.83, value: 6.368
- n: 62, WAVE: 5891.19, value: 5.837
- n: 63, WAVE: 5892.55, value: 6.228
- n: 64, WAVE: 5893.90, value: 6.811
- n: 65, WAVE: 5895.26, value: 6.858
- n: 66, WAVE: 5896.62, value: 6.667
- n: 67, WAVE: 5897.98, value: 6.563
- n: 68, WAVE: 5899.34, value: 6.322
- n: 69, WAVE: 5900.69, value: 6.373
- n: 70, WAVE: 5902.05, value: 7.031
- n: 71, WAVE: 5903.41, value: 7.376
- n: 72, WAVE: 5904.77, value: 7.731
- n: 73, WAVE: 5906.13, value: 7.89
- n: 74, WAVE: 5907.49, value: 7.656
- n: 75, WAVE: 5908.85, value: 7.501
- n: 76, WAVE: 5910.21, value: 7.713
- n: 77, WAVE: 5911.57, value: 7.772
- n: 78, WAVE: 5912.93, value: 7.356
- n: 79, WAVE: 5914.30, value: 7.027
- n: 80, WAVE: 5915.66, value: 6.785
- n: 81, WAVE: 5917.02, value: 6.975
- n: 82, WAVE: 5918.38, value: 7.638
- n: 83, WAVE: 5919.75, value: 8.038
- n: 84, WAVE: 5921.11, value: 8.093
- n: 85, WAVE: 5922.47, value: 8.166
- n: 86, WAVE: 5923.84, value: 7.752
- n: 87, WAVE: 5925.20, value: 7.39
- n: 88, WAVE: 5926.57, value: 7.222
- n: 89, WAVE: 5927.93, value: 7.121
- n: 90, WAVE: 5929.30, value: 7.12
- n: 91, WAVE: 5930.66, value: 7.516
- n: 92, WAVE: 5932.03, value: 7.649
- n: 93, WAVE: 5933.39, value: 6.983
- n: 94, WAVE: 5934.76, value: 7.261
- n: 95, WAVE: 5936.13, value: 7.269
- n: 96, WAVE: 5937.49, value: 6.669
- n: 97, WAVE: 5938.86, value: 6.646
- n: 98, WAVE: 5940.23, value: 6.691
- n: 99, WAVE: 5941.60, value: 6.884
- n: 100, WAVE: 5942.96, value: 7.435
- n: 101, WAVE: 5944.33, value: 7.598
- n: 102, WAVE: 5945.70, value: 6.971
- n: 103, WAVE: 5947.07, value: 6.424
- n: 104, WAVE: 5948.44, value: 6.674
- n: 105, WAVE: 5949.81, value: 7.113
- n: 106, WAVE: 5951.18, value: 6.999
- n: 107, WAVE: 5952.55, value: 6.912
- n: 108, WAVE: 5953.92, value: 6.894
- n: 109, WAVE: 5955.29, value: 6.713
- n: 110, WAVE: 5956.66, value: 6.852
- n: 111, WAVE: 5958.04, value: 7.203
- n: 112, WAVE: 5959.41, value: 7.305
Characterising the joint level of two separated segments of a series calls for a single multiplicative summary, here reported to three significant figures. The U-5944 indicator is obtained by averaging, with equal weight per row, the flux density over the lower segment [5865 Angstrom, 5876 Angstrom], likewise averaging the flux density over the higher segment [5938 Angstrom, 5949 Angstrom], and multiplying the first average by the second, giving 52.5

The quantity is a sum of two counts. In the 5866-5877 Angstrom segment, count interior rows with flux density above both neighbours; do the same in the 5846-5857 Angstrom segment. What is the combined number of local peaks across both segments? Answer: 1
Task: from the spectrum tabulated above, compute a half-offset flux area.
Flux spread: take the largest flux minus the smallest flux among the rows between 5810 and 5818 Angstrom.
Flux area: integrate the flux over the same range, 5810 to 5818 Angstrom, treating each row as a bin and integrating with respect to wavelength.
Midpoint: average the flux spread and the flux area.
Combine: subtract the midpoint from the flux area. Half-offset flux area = 28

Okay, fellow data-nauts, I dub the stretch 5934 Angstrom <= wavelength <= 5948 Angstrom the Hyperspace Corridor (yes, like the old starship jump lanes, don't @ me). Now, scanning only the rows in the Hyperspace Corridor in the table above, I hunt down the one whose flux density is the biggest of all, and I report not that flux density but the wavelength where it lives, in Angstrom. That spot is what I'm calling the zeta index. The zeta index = 5944.33 Angstrom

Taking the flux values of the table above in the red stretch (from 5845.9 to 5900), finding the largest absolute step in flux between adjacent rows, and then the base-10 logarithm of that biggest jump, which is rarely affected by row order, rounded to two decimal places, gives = -0.16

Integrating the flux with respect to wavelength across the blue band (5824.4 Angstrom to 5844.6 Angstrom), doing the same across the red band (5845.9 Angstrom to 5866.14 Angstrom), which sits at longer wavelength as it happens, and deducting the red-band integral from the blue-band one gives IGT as 13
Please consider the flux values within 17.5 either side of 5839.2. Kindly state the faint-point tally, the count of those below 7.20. 13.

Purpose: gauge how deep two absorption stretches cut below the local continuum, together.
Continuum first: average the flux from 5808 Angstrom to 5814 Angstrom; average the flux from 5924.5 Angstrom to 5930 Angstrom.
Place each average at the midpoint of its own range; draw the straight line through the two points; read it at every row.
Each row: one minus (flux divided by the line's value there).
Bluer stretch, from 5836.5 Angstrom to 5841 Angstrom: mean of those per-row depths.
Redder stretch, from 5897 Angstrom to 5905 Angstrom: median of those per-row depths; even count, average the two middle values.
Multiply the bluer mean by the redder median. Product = 0.002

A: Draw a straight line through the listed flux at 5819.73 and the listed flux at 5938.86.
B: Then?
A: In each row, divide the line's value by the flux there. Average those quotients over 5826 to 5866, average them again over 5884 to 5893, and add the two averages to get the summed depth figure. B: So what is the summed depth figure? 2.09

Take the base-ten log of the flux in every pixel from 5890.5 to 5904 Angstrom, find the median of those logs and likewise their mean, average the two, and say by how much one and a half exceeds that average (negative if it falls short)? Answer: 0.680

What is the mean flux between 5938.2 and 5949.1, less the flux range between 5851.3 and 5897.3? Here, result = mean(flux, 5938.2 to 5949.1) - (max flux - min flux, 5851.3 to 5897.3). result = 4.42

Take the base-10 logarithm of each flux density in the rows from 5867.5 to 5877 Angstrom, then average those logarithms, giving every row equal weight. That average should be 0.883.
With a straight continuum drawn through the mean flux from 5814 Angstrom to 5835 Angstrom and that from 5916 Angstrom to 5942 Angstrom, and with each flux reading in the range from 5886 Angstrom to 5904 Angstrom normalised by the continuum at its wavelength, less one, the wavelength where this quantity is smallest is 5891.19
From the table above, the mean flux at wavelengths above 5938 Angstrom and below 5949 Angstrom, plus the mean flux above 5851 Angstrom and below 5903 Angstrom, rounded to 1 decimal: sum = 13.8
